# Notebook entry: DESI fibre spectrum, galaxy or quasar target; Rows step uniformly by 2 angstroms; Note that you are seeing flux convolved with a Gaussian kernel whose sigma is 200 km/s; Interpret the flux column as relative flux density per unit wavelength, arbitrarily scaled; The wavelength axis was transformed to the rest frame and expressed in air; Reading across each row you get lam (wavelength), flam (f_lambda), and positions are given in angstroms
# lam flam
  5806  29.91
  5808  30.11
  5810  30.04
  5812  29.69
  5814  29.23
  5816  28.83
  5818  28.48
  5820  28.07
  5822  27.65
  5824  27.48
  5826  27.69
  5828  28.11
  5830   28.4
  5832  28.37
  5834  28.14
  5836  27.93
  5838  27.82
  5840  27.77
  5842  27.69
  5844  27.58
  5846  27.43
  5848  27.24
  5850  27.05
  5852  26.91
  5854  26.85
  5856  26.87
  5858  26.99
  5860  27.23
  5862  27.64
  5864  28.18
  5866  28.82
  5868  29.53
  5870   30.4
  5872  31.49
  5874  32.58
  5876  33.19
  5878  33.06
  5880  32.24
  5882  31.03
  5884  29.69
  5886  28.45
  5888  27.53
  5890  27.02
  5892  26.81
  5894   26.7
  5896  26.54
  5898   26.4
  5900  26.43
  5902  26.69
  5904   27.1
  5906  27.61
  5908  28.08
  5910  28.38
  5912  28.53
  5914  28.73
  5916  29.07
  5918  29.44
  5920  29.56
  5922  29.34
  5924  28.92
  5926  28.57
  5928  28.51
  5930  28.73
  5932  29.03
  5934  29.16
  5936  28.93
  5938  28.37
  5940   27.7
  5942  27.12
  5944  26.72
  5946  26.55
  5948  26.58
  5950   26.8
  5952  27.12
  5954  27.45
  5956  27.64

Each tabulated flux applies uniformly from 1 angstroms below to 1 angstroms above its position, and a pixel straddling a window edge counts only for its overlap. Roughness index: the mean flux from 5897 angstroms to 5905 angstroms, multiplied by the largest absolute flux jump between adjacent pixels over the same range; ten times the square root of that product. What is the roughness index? 33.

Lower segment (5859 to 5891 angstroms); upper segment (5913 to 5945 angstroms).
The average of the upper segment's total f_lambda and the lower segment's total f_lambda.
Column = 468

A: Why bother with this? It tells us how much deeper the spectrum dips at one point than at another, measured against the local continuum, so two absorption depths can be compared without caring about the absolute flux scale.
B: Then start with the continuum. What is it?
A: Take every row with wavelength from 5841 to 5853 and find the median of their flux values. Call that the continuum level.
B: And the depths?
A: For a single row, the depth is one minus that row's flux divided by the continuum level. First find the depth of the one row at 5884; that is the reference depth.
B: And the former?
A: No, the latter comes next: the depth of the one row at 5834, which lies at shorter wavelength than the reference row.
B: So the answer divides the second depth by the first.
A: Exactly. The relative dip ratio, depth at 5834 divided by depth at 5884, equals 0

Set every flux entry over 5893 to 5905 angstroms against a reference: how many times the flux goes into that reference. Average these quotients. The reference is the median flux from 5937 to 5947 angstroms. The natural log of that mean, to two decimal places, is 0.02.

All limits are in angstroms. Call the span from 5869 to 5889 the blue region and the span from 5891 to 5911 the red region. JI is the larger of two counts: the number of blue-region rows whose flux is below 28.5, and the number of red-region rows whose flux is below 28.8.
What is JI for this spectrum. 10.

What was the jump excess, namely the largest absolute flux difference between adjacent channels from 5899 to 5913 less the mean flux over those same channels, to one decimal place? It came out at -27.0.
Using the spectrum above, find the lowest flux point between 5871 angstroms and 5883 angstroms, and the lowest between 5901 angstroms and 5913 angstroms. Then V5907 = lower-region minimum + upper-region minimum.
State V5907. 57.7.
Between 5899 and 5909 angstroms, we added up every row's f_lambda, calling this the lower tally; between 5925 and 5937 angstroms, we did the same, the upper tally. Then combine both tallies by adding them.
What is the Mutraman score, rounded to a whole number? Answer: 309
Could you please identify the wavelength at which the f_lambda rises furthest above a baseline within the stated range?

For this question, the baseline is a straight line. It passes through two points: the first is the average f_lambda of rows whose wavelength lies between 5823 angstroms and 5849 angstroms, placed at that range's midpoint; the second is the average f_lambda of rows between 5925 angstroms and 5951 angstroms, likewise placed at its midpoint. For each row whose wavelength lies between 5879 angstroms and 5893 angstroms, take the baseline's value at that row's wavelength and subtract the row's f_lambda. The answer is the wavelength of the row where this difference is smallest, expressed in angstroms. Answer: 5880 angstroms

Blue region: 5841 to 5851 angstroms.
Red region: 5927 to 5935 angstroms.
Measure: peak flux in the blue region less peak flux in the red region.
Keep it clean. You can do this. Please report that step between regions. -1.5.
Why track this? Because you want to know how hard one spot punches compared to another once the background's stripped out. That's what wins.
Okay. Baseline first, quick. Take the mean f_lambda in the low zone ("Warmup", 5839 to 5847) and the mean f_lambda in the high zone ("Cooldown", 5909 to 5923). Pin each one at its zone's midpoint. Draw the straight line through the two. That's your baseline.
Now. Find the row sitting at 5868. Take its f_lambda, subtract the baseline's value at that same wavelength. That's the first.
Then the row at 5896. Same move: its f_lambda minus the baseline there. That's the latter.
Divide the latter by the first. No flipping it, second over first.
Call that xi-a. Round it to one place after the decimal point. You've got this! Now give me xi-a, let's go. -1.5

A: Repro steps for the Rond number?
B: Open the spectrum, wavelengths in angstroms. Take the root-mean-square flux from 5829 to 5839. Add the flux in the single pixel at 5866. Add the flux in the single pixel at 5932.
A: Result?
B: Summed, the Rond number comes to 86.0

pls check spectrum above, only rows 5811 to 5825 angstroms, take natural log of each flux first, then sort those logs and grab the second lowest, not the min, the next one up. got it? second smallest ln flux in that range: 3.32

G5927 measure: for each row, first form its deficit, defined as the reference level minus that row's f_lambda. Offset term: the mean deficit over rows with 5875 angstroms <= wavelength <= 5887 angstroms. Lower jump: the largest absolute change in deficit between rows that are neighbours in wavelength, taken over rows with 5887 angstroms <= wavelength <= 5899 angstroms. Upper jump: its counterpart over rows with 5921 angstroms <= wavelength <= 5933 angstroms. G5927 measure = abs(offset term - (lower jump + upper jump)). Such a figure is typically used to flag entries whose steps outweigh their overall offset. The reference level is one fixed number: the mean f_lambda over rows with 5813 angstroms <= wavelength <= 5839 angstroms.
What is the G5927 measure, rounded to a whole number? 4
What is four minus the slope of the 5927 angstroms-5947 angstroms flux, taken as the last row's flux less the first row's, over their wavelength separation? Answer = 4.11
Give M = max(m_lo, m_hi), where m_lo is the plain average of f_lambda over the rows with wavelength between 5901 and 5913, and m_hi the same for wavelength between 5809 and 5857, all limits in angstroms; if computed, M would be 28.0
